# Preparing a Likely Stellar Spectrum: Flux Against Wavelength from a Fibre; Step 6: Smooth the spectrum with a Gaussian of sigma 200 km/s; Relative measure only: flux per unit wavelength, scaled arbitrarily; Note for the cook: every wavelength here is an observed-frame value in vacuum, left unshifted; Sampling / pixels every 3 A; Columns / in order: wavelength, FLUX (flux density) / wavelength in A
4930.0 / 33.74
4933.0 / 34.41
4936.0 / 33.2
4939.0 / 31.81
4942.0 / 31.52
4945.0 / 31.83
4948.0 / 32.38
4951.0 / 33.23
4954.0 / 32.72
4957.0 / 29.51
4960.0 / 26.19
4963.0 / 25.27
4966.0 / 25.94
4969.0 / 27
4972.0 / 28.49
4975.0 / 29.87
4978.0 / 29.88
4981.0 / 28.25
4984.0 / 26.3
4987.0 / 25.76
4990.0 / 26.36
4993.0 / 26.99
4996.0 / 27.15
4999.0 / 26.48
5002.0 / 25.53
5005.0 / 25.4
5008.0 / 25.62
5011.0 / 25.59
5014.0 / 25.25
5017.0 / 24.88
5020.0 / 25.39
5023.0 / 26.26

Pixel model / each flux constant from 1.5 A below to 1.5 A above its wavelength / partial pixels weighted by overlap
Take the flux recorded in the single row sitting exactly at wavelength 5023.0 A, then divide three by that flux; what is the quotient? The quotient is 0.114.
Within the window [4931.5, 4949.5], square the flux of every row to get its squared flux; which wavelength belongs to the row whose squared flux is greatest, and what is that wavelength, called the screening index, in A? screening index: 4933.0 A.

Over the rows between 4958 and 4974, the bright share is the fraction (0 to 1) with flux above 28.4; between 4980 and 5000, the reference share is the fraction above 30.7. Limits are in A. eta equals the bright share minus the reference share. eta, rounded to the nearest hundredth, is 0.20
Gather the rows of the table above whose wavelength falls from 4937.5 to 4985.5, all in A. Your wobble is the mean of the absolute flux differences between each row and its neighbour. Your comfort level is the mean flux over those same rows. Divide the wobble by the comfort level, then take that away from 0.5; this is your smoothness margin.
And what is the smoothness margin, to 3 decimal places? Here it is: 0.459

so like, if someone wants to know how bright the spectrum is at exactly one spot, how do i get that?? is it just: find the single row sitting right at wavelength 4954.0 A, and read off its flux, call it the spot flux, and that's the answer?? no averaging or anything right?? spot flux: 32.72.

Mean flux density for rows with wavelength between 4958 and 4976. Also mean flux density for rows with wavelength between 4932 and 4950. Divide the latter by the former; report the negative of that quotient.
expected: -1.20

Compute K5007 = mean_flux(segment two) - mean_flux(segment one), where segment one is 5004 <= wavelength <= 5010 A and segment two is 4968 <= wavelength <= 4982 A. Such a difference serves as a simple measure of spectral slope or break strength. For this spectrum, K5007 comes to 3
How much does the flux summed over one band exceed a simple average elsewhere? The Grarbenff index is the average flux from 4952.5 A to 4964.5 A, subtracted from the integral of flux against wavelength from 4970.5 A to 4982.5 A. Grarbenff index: 321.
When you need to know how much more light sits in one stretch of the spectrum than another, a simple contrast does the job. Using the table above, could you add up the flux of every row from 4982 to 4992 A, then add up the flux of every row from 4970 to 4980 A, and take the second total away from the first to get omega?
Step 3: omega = -10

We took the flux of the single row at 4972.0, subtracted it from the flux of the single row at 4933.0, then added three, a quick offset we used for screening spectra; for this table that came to 8.9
